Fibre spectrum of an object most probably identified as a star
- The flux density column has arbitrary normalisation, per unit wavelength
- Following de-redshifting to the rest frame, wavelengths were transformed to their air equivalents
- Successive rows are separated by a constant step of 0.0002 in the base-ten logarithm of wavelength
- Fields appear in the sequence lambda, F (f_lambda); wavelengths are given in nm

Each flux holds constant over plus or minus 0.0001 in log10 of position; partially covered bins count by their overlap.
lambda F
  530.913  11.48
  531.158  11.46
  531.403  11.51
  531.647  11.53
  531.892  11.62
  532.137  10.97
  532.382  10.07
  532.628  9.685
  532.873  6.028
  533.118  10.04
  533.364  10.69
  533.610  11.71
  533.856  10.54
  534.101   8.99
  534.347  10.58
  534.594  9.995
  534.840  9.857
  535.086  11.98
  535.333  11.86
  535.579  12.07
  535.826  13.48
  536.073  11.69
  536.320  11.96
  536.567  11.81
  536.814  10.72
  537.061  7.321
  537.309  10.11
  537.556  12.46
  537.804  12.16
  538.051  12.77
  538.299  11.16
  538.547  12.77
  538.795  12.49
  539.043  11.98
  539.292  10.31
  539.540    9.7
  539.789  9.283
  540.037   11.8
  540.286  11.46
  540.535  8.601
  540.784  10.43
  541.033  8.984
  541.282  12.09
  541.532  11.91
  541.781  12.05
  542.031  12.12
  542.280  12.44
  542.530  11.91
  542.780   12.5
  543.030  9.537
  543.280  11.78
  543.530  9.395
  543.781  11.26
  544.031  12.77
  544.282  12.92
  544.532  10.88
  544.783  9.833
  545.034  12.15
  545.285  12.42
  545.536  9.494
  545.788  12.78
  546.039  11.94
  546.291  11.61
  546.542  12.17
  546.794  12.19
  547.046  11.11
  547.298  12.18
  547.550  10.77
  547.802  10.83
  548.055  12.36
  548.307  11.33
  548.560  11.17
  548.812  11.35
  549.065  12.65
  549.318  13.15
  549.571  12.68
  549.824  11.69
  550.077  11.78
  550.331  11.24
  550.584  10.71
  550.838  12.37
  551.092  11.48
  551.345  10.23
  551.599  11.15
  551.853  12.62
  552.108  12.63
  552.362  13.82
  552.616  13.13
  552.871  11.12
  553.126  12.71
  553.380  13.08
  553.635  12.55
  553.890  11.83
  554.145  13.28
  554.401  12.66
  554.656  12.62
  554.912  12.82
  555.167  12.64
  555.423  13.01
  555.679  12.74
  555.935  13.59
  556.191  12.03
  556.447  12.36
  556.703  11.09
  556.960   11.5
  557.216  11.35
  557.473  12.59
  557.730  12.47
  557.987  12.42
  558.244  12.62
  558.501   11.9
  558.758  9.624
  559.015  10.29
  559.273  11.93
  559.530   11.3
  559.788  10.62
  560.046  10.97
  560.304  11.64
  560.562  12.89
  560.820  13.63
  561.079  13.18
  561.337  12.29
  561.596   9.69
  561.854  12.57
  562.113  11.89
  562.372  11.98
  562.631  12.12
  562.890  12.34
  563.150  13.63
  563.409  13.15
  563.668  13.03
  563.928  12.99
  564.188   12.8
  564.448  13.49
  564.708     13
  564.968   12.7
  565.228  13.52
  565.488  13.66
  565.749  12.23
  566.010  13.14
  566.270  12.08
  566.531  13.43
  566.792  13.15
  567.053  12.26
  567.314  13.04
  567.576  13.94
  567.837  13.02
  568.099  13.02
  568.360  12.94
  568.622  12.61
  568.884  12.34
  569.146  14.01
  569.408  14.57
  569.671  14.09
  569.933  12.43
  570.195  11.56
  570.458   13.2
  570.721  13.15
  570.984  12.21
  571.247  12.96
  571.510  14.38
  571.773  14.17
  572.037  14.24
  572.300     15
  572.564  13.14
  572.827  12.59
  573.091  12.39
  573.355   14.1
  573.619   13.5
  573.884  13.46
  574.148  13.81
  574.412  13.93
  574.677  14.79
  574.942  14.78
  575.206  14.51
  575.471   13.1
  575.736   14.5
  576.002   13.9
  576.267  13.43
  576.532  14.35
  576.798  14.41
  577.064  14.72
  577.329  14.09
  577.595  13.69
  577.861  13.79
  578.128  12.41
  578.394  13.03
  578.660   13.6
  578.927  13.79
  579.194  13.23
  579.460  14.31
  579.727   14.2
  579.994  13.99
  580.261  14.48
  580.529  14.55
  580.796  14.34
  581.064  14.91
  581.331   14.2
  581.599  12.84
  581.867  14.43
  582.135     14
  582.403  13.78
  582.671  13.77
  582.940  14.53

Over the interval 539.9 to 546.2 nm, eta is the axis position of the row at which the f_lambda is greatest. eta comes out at 544.282 nm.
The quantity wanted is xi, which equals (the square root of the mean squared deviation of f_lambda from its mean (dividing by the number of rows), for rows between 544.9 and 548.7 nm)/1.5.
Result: 0.55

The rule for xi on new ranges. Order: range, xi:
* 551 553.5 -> 0.72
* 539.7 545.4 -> 0.87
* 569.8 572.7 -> 0.66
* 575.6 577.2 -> 0.29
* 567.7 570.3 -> 0.58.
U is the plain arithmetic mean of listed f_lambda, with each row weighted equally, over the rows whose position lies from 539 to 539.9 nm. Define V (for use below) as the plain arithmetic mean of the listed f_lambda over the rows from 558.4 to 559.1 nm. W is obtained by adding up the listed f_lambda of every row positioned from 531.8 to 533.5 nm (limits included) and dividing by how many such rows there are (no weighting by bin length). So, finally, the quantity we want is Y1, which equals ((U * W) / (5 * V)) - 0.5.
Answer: 1.42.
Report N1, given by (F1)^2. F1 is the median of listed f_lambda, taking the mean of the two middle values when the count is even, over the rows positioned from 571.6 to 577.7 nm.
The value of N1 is 199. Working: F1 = 14.1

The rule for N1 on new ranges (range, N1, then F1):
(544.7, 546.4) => 143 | 11.9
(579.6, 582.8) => 202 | 14.2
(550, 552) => 129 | 11.4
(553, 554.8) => 160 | 12.7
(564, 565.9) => 169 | 13.0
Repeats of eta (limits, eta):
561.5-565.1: 563.150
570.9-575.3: 572.300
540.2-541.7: 541.282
